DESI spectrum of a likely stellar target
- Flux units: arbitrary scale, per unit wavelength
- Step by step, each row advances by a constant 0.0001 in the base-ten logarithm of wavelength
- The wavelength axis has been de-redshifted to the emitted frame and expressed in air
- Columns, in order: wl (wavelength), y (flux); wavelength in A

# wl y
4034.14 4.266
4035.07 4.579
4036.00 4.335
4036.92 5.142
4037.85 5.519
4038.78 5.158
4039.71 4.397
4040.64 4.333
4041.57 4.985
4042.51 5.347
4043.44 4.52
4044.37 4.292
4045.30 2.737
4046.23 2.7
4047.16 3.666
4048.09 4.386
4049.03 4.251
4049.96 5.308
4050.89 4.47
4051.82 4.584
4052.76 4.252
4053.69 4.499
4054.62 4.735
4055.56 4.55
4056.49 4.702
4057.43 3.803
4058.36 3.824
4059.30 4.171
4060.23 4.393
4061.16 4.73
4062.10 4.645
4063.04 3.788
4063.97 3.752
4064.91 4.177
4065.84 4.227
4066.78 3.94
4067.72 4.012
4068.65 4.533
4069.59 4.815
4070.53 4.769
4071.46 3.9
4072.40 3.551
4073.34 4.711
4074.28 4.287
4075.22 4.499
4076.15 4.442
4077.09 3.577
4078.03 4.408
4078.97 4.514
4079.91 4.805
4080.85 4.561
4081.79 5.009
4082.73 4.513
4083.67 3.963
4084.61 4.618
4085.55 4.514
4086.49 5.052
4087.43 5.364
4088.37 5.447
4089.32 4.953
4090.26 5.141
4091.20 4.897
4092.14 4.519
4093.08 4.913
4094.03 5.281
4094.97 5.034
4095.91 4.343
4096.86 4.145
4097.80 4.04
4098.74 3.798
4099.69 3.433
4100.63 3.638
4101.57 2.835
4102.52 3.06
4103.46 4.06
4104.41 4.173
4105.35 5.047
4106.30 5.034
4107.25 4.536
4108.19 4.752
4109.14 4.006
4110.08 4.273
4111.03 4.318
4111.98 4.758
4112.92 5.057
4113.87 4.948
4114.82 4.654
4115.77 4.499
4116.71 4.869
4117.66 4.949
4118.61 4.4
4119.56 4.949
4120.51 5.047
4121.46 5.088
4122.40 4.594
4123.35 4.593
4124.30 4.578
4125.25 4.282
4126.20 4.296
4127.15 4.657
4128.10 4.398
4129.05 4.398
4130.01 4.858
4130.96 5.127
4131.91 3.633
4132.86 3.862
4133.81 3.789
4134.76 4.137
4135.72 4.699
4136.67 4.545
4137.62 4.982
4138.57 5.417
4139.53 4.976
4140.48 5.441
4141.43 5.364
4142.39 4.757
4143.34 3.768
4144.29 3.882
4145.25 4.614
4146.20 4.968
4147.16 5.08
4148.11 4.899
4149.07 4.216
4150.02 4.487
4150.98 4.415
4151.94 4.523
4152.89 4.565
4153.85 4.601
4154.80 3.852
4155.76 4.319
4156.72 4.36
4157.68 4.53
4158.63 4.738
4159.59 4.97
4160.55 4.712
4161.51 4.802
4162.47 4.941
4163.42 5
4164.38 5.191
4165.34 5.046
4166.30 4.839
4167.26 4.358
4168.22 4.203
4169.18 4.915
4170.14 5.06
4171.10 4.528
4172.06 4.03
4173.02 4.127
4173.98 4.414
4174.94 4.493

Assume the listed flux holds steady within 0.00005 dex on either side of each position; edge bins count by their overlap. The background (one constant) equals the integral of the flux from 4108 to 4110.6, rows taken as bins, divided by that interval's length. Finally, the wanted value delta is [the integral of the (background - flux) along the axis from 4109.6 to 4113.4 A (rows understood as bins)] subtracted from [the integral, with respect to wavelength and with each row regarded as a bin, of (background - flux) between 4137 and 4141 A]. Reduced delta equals -2.4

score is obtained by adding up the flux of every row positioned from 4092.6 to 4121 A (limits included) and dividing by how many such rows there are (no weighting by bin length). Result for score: 4.43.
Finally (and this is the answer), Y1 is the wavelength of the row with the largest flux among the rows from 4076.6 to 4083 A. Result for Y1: 4081.79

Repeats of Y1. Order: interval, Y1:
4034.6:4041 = 4037.85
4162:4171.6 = 4164.38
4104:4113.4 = 4112.92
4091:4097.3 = 4094.03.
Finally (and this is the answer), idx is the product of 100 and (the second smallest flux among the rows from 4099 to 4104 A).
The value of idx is 306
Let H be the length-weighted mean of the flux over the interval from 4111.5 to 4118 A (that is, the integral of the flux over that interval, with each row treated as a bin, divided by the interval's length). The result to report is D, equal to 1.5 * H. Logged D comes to 7.2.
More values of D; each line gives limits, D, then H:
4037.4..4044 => 7.3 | 4.88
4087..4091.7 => 7.7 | 5.15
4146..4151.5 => 7.0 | 4.66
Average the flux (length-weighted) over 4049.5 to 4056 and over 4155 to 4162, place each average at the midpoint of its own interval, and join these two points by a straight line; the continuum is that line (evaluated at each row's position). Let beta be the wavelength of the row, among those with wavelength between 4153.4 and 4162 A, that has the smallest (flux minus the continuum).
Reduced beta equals 4154.80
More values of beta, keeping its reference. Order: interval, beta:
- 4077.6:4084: 4083.67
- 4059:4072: 4063.97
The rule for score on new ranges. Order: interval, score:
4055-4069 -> 4.22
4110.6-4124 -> 4.77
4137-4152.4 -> 4.74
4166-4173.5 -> 4.51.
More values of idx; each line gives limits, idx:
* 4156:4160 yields 453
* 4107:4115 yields 427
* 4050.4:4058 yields 425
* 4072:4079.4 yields 358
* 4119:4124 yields 459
